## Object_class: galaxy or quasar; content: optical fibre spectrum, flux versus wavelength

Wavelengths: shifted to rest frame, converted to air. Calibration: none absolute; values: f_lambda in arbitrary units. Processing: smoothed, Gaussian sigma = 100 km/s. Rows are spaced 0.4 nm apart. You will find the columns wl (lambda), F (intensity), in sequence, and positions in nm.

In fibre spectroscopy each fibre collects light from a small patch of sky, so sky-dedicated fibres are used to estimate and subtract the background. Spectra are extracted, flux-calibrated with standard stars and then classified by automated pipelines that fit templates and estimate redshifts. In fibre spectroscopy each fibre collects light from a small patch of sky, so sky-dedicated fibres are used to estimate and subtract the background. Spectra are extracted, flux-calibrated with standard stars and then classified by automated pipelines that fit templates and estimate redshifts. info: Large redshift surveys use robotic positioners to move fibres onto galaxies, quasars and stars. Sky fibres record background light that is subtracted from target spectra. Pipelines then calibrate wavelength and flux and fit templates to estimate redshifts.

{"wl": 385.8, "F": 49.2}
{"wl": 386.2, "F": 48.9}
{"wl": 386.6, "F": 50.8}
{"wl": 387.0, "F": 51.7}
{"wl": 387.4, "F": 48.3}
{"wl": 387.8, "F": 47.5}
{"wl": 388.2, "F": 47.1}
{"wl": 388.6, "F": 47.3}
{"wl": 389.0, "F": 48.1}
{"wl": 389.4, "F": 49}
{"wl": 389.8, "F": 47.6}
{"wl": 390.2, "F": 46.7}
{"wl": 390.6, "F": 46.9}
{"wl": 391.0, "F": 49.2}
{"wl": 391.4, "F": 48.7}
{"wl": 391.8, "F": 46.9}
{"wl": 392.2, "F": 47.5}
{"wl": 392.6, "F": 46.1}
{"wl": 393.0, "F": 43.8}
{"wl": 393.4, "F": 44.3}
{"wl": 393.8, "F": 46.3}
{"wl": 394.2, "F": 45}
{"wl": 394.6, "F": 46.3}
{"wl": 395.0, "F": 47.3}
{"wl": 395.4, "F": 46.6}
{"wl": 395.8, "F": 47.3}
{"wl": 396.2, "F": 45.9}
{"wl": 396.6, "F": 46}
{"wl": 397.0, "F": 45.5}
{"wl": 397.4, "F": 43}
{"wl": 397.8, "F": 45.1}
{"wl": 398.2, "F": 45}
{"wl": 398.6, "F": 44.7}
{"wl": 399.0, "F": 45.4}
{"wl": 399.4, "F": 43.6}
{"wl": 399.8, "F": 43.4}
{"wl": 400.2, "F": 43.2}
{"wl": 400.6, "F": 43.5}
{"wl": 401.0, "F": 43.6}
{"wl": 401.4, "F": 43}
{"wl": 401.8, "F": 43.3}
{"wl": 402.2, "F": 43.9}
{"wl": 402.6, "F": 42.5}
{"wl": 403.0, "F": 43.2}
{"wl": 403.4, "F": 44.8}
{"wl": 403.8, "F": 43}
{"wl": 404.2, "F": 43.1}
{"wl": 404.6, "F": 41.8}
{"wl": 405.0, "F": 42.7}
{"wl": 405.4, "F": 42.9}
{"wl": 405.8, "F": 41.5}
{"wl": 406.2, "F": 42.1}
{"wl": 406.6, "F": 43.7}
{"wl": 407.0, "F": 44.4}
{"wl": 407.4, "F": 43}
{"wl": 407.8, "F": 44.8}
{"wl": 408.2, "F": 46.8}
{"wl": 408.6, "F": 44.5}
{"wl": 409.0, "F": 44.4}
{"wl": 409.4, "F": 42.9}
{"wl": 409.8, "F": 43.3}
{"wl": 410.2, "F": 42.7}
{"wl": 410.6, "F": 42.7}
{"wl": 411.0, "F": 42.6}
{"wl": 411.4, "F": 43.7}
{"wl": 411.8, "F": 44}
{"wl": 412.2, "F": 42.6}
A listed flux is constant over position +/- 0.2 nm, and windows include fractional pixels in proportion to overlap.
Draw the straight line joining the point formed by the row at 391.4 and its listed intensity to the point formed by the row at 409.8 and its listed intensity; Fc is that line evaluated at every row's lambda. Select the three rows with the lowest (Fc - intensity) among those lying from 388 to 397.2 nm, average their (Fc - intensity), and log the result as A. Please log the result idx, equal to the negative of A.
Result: 0.1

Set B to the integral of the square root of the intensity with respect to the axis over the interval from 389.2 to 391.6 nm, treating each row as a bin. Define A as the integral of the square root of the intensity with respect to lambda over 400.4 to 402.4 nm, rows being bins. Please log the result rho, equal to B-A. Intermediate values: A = 13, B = 17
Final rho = 3.4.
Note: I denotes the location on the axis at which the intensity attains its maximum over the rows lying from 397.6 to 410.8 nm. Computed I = 408.2 nm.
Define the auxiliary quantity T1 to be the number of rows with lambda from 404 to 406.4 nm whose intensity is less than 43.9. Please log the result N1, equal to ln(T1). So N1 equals 1.79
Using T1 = 6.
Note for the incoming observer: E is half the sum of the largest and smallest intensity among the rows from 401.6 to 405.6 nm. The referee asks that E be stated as 43.3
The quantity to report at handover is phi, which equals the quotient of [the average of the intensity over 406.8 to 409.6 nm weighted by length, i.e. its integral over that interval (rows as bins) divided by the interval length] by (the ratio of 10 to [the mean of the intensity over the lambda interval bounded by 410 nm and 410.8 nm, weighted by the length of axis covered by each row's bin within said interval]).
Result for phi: 189.6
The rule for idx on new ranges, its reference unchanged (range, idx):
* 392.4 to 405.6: -0.3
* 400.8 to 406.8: -0.8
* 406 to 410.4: 1.6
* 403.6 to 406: -1.8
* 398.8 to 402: -1.9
